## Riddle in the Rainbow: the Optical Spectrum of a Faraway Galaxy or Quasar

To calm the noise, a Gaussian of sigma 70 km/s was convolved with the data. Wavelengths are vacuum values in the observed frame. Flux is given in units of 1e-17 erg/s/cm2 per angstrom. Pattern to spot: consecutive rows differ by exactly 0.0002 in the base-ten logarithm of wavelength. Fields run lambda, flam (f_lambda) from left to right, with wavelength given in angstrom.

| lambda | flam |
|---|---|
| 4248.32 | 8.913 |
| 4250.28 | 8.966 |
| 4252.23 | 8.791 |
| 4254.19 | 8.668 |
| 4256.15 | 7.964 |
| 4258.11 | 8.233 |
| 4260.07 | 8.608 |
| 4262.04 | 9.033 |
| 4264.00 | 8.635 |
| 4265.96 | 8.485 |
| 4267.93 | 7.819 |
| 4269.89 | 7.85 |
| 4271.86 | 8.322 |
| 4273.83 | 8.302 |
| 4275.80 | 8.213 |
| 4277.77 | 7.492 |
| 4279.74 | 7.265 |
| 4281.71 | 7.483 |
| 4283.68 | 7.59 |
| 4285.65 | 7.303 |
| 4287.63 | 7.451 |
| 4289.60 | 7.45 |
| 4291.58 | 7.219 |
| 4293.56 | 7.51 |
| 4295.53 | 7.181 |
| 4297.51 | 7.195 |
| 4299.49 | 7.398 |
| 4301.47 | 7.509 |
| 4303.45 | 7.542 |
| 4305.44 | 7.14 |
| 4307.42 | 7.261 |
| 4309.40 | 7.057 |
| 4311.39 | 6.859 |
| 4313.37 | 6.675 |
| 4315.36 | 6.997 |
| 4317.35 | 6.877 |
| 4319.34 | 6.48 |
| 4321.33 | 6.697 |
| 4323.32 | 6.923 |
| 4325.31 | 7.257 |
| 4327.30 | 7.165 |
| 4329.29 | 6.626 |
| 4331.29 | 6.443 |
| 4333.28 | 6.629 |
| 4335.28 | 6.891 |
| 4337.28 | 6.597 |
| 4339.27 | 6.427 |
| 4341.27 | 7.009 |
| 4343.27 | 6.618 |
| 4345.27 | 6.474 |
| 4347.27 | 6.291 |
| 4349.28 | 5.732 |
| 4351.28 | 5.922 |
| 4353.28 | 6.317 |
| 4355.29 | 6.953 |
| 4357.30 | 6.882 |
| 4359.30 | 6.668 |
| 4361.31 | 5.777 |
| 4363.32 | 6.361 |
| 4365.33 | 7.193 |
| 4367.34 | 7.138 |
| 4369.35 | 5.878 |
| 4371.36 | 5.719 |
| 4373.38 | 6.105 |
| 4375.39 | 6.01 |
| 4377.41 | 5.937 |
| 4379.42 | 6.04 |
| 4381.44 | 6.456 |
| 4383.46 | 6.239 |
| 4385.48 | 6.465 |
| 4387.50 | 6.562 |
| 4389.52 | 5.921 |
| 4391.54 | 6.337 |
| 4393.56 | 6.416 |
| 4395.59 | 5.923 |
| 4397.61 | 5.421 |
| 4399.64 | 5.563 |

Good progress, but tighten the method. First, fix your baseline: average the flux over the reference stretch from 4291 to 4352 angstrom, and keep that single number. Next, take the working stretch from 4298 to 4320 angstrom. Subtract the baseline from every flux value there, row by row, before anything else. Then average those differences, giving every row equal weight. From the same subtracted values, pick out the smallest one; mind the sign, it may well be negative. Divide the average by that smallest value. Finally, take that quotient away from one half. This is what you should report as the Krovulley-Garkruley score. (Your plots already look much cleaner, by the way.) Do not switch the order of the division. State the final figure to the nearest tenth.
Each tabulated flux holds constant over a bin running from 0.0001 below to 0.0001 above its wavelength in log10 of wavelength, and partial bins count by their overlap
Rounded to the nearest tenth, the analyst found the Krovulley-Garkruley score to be 1.1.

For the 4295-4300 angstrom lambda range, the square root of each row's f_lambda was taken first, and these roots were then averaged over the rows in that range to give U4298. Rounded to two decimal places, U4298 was 2.69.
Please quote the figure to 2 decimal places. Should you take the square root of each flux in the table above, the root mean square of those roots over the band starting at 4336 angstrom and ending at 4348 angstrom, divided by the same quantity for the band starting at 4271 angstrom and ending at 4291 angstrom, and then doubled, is 1.85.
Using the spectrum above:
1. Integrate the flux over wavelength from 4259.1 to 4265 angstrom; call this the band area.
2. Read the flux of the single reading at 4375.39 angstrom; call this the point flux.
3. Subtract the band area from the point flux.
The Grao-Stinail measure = -46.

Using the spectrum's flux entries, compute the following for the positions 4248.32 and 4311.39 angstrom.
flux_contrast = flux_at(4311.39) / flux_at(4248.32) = 0.77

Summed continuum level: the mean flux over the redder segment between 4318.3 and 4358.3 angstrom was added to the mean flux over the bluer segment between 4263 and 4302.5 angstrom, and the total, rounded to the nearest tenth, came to 14.3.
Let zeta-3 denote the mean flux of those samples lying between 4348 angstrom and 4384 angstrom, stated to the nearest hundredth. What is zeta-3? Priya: 6.30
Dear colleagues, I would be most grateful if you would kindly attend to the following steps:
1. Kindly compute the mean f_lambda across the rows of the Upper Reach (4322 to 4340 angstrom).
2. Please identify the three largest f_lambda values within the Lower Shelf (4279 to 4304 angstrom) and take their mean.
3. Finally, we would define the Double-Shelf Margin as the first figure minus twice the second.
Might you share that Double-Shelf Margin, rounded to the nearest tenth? -8.3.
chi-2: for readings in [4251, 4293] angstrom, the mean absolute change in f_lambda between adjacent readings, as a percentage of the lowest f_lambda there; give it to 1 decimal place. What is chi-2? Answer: 3.9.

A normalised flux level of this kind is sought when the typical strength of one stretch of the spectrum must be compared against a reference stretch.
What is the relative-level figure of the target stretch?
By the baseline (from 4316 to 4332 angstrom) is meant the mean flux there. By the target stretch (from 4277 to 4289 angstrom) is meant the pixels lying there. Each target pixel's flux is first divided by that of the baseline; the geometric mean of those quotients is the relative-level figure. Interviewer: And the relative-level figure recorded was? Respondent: 1.09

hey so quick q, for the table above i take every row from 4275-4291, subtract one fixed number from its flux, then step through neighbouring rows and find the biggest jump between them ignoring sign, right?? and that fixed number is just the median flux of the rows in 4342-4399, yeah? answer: 0.7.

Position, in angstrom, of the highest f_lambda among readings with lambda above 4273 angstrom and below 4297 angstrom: 4273.83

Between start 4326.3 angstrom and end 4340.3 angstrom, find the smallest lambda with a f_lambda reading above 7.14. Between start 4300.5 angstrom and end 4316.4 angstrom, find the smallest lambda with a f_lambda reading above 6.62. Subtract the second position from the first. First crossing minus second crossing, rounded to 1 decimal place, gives 25.8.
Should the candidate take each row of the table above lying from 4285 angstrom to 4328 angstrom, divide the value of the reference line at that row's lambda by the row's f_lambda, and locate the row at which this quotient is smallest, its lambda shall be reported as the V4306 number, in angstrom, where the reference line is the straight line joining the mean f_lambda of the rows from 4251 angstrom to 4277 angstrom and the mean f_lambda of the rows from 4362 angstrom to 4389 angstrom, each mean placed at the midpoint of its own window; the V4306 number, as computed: 4325.31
